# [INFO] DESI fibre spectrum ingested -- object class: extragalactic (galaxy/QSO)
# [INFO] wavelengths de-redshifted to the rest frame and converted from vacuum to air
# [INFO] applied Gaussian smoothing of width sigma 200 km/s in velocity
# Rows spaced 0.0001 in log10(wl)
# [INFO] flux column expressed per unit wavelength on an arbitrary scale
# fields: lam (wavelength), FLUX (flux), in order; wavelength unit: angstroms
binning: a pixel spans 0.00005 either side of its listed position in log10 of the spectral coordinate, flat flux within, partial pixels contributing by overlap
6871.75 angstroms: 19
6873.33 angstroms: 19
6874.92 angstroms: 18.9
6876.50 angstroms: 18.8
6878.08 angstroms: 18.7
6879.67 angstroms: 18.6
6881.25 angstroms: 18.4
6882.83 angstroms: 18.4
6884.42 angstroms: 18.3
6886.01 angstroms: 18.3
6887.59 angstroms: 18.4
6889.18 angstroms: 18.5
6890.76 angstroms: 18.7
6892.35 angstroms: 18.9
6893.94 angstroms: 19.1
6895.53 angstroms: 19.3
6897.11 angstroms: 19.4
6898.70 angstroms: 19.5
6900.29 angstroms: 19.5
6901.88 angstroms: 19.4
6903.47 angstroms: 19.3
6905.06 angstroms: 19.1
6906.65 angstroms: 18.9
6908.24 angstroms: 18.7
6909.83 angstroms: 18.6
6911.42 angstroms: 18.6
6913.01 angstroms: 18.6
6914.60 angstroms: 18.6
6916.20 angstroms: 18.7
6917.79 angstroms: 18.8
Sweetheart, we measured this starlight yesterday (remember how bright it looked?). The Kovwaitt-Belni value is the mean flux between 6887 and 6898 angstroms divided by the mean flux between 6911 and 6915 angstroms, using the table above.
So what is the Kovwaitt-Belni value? 1.02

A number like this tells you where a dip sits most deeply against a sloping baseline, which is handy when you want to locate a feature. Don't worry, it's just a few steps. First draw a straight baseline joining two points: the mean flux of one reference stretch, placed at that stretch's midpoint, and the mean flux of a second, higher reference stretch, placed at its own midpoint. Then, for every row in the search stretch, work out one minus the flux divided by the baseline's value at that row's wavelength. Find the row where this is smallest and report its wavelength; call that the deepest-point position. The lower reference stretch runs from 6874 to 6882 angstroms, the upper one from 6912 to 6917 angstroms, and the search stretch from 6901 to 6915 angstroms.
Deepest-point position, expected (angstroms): 6901.88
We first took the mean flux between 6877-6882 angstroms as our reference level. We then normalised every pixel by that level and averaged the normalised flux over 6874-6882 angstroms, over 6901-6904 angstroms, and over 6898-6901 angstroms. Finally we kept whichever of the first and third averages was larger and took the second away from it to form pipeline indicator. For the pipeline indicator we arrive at 0.008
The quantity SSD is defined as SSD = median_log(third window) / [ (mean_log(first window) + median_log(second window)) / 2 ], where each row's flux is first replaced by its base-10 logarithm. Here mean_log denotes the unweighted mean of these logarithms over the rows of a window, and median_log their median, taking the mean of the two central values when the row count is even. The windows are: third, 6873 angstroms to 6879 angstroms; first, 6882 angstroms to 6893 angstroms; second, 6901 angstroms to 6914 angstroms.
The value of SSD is 1.004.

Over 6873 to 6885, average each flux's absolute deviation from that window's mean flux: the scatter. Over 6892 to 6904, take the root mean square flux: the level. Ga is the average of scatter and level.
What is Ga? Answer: 9.76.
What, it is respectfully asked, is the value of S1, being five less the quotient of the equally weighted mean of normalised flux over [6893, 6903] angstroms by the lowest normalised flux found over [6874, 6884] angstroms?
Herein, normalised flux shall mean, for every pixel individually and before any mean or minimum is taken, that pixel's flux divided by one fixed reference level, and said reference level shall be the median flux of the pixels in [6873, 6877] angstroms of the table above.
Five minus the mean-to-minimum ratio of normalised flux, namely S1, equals 3.95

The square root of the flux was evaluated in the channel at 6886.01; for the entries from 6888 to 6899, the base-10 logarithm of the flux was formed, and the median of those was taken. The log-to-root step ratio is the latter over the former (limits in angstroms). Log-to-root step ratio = 0.299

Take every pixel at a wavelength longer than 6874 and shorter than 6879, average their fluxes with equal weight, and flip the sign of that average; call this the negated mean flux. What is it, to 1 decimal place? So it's -18.8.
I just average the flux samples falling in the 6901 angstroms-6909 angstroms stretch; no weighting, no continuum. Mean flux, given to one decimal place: 19.1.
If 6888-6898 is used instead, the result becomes 19.0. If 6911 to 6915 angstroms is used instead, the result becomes 18.6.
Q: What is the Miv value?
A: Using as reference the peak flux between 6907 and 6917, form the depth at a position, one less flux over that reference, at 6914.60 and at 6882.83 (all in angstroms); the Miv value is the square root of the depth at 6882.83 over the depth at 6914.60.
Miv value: 1.73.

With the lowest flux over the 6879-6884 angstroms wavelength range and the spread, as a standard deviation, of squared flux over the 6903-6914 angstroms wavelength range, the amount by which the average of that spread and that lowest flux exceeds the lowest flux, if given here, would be -4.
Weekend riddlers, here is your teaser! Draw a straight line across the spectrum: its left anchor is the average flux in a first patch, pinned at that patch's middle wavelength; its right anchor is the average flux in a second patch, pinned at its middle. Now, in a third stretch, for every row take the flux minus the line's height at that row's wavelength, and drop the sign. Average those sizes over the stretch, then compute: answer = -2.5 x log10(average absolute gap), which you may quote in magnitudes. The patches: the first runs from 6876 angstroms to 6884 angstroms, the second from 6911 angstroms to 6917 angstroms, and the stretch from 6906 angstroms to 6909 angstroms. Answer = 1.8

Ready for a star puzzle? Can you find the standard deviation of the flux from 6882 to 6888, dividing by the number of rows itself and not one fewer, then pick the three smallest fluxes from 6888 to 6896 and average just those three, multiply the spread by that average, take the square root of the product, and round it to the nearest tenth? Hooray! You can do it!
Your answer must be 1.0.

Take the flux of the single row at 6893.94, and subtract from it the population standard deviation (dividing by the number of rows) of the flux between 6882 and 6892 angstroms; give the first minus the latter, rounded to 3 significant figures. 19.0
